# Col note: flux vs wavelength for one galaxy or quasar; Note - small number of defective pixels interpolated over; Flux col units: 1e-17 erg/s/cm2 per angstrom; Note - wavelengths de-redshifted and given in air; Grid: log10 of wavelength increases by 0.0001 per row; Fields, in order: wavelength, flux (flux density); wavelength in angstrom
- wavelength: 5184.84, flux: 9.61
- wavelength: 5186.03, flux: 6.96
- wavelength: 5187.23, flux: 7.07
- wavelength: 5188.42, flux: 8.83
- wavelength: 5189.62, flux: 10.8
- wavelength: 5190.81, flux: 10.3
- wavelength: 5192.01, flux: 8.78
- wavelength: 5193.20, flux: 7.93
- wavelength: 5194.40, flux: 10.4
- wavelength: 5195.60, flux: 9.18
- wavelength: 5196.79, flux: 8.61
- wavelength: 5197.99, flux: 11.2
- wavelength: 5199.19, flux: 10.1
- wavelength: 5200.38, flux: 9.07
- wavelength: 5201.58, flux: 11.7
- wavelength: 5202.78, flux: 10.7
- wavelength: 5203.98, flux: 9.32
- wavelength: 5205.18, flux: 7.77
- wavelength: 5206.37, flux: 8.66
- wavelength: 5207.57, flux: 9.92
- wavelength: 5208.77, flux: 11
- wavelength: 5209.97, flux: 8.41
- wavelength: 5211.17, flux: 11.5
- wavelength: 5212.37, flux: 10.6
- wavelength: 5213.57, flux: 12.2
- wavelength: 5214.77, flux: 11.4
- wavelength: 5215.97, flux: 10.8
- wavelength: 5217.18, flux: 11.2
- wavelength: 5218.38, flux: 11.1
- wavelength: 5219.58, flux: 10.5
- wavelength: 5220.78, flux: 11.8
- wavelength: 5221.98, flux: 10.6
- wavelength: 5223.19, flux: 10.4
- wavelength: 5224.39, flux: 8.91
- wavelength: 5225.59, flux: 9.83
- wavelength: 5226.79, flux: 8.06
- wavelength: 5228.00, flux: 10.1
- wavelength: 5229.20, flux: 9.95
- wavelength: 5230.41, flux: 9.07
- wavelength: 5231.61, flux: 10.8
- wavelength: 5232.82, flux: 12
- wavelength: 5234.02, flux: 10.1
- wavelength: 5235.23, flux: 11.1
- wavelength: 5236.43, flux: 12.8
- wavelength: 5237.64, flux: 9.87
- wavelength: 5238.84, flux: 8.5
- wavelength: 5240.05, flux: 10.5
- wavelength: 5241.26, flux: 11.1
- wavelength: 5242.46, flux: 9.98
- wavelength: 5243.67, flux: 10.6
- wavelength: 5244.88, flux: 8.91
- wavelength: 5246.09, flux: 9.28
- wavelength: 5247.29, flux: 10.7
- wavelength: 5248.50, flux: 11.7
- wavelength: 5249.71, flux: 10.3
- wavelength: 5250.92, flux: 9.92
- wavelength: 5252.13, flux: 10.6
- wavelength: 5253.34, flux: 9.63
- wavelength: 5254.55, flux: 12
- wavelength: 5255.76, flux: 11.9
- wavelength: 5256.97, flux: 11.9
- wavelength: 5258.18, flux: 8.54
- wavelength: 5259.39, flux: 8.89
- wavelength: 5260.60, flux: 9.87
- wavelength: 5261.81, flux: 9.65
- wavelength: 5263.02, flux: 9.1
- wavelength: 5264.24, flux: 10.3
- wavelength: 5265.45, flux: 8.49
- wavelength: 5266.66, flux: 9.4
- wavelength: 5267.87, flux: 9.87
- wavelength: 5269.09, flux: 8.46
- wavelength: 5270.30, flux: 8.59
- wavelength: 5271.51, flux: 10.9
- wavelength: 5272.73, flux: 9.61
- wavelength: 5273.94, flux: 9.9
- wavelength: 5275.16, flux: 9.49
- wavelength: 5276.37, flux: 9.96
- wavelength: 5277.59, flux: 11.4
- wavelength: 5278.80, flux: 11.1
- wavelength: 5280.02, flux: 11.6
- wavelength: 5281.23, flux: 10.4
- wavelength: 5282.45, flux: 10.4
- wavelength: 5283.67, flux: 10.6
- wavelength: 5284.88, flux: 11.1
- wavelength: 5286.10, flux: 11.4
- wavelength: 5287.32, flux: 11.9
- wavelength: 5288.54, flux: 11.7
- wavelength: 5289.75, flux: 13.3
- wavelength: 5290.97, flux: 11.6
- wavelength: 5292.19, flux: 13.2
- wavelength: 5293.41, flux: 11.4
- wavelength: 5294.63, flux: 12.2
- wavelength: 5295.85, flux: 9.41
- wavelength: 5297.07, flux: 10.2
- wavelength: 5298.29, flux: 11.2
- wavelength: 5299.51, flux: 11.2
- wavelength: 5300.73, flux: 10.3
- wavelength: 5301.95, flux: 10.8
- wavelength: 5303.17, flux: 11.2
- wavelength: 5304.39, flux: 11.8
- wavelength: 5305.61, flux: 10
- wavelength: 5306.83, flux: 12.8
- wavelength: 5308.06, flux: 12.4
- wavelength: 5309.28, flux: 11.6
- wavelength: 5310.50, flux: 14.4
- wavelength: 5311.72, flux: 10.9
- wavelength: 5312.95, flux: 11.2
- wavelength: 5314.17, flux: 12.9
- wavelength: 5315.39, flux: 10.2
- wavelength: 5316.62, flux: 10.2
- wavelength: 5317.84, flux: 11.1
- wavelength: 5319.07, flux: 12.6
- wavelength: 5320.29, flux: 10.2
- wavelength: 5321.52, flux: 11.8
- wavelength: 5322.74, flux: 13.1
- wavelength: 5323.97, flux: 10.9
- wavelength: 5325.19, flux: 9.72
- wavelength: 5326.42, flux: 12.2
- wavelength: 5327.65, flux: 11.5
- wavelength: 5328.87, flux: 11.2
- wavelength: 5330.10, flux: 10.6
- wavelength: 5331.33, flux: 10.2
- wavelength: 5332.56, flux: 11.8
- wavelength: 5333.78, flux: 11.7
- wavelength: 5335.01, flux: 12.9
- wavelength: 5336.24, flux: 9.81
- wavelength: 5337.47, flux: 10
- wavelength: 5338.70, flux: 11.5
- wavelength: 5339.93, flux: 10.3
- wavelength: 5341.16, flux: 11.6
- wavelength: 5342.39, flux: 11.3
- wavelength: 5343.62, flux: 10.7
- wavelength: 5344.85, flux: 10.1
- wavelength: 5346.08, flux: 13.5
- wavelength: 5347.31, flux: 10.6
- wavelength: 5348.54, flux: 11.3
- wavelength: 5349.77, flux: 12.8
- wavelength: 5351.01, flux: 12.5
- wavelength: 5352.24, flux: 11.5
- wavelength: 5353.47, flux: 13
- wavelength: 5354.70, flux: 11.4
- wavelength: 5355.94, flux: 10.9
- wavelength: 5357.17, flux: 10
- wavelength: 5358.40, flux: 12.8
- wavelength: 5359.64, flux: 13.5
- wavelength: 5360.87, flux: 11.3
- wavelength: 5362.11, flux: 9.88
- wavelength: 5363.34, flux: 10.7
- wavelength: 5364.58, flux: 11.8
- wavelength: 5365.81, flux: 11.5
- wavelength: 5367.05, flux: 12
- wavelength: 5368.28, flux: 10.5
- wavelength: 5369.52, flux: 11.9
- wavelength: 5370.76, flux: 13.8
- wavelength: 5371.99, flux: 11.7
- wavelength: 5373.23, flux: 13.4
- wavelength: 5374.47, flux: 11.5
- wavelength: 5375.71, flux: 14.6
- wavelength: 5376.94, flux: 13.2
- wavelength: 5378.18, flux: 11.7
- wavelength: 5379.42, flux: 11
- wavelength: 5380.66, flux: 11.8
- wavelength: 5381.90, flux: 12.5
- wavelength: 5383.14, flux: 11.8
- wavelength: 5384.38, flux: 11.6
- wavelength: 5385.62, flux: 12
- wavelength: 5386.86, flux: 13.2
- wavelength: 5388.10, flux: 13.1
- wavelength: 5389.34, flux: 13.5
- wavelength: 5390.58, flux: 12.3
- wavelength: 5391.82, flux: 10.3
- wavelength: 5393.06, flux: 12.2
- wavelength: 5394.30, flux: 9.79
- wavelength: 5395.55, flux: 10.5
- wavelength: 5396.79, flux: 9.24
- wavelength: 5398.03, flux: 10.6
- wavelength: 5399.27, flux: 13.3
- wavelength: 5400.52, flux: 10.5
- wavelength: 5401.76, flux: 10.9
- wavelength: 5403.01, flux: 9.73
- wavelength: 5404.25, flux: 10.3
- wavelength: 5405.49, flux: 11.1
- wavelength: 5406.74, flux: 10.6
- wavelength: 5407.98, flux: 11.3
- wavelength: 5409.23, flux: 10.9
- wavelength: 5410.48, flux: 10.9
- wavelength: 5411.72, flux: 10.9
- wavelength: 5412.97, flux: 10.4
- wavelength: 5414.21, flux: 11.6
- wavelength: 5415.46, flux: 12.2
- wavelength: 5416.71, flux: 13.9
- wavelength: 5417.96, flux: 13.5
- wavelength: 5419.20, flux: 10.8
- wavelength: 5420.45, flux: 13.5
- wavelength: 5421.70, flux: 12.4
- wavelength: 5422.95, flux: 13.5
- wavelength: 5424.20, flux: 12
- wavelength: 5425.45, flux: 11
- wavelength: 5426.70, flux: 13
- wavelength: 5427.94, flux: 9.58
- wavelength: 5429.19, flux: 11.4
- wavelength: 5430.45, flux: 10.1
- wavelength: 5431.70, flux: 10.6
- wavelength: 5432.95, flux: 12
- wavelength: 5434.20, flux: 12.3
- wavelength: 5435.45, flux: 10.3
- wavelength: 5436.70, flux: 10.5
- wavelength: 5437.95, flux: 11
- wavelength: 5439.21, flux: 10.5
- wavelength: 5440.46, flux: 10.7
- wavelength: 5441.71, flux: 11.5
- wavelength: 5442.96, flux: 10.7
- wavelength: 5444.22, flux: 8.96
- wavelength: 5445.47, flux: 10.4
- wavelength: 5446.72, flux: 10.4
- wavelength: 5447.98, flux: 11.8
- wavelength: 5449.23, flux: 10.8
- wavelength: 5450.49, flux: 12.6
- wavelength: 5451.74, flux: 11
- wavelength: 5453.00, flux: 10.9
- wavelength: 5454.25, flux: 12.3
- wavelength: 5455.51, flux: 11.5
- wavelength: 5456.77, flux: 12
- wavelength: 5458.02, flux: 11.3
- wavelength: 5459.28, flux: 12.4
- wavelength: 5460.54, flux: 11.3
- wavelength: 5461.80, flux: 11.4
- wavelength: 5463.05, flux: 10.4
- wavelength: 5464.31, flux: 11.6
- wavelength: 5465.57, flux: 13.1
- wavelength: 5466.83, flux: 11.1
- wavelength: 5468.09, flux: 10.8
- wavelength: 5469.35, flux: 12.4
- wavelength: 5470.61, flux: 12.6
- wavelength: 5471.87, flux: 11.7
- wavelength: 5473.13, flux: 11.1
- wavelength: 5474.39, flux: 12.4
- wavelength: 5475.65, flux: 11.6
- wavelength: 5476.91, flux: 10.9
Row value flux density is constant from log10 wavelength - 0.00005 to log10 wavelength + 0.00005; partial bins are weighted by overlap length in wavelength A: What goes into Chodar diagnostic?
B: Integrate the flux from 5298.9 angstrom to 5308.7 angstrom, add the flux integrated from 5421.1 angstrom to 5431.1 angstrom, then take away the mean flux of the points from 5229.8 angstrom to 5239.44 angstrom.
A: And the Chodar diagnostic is 216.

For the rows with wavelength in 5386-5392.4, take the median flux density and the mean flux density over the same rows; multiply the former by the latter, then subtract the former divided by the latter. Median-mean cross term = 162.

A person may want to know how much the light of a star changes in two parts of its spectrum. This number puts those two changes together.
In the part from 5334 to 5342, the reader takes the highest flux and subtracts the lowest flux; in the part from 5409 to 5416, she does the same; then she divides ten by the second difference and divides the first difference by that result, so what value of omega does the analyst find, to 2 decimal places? 0.56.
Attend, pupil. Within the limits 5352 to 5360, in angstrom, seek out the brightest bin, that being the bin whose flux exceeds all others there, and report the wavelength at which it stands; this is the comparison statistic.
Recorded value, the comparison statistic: 5359.64 angstrom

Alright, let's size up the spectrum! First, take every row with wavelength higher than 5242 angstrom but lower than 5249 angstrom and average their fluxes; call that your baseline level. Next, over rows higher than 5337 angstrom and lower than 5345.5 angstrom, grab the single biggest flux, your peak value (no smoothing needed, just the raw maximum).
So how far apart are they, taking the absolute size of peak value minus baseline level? 1.4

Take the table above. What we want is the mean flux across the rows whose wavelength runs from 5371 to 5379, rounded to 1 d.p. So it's 12.7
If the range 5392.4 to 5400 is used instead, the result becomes 10.9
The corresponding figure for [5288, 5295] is 12.2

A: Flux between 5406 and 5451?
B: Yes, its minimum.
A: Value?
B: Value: 8.96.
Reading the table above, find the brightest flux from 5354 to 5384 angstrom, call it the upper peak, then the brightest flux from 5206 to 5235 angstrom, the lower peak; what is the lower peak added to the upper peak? 26.8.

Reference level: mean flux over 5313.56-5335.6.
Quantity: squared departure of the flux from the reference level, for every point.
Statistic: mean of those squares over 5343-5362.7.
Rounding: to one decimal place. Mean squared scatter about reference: 1.5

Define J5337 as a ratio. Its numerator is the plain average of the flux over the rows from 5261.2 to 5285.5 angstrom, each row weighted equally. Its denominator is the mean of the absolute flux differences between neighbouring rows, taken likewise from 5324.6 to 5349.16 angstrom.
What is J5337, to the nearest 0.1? 8.2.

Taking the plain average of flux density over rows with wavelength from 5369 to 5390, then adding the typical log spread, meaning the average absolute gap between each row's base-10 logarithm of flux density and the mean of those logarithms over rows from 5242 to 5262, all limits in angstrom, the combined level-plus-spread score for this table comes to 12.5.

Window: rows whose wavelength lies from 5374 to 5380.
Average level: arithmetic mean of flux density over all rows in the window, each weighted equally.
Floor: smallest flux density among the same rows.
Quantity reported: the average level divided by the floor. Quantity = 1.13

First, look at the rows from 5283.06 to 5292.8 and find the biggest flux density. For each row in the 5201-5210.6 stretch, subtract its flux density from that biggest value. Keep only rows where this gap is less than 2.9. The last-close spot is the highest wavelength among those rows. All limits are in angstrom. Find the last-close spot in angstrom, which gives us 5208.77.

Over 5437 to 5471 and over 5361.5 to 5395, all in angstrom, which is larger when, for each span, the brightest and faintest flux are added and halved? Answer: 12.2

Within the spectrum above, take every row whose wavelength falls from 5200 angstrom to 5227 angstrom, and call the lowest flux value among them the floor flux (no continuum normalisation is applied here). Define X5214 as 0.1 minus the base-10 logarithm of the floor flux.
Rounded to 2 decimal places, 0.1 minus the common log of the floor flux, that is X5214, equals -0.79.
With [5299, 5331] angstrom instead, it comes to -0.89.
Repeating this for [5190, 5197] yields -0.80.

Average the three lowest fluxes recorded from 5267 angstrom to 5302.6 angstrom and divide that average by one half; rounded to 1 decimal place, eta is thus 17.6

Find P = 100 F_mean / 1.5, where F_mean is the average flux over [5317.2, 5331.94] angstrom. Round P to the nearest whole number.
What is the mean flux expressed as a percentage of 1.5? 751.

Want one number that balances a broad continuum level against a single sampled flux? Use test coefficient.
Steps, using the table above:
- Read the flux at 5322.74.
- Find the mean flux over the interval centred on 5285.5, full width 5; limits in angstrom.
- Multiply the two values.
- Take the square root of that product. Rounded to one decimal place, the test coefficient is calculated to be 12.1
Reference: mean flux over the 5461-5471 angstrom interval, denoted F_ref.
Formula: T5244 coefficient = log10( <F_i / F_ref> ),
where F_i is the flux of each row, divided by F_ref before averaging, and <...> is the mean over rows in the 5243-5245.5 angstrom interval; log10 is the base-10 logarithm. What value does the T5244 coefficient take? -0.078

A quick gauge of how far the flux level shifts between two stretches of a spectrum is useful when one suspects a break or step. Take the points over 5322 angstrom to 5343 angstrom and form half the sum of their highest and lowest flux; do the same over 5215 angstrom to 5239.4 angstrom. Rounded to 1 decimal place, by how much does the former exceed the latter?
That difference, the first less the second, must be 1.0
